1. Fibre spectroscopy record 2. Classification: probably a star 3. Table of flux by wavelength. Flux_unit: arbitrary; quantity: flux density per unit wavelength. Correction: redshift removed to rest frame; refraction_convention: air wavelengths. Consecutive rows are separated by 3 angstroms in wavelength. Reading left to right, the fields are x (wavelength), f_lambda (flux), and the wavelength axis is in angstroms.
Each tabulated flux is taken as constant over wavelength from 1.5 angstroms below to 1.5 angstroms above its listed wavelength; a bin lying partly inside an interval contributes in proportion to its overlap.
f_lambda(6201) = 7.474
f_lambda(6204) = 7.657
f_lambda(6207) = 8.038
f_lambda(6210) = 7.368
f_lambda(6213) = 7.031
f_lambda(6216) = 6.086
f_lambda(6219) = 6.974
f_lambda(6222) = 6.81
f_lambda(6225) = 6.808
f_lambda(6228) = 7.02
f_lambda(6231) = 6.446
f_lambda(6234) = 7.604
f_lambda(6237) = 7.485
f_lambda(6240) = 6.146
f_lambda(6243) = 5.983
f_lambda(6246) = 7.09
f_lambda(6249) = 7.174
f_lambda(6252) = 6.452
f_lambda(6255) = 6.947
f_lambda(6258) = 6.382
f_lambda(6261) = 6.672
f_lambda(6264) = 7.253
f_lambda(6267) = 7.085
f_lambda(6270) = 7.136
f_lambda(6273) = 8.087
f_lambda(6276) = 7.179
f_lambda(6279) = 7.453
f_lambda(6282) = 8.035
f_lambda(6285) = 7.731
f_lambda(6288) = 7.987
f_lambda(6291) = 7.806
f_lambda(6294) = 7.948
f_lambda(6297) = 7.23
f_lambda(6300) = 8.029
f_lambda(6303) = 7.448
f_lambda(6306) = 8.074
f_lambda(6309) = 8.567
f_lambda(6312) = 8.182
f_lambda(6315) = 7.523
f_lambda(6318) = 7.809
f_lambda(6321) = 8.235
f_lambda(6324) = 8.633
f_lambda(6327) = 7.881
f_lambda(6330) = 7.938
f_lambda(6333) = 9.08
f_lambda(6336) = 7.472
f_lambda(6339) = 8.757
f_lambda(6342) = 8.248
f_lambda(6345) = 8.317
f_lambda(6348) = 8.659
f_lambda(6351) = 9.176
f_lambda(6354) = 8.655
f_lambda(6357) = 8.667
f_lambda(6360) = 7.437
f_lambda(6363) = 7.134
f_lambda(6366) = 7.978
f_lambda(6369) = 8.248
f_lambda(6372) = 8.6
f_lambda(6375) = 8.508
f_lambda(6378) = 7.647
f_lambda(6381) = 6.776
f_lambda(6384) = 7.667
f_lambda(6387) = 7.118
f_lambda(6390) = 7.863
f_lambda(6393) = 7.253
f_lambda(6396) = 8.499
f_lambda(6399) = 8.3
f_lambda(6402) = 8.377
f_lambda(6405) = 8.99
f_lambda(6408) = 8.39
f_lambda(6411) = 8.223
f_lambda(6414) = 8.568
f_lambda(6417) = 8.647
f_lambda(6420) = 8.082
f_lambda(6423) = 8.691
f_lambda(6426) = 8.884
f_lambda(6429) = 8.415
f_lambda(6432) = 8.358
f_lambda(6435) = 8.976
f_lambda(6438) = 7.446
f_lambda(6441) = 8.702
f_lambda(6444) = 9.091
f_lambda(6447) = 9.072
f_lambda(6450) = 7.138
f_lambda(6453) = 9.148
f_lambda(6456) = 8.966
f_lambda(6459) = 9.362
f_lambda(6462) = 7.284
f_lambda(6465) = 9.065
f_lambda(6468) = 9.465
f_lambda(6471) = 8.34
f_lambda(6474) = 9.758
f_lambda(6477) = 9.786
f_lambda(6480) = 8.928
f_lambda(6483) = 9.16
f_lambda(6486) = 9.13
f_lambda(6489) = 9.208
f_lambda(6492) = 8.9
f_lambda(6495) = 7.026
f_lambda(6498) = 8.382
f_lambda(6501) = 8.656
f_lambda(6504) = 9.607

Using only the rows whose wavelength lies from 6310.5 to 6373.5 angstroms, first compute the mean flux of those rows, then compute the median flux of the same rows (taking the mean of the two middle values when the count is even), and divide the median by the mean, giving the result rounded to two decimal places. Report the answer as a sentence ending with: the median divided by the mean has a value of 1.00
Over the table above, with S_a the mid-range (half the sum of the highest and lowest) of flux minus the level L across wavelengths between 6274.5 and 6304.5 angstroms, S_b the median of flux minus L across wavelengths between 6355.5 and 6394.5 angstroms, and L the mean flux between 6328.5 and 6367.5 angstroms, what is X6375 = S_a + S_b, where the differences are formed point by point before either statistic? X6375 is -1.3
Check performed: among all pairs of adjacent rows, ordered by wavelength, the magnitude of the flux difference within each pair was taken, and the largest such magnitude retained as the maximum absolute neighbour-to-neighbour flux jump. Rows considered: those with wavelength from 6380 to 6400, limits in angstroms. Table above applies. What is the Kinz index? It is 1.2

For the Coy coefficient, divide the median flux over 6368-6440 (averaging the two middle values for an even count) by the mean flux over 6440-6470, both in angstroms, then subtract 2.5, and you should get -1.54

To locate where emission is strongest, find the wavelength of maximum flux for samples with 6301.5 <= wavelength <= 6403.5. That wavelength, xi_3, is 6351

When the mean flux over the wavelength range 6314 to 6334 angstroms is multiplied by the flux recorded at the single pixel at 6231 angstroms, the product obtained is 53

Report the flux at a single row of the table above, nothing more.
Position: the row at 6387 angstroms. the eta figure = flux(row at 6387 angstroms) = 7.118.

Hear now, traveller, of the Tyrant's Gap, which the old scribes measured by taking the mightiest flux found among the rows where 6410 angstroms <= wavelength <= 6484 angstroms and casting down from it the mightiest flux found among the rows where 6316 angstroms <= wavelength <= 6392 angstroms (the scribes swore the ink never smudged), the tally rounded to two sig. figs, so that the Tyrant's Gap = 0.61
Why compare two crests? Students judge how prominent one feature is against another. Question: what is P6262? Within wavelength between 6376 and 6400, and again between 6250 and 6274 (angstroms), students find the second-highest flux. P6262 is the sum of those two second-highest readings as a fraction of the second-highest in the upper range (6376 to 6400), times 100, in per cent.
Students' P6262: 187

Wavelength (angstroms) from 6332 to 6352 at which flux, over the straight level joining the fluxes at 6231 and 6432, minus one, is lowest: 6336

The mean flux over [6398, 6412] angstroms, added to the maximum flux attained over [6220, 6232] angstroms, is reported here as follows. 15.5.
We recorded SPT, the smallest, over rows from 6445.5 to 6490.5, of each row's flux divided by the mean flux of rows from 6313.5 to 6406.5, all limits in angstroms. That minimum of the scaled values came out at 0.880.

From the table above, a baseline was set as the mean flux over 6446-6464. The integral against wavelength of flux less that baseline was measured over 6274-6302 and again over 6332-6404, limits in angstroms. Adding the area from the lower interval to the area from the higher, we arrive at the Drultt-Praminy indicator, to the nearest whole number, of -50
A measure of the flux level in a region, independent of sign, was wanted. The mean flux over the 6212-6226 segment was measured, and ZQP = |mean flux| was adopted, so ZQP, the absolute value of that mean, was 6.7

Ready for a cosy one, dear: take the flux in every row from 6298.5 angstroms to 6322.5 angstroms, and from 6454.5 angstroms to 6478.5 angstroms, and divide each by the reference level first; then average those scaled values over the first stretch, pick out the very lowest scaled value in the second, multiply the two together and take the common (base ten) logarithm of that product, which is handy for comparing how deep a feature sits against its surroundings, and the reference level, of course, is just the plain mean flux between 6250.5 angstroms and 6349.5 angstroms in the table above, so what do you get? -0.02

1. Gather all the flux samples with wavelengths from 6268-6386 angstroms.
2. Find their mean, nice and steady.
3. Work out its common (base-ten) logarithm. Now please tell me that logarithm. 0.90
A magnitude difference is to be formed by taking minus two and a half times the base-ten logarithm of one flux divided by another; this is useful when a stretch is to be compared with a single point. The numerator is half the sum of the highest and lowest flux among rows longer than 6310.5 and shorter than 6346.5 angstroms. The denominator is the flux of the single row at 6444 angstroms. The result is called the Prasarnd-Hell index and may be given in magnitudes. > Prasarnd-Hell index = 0.10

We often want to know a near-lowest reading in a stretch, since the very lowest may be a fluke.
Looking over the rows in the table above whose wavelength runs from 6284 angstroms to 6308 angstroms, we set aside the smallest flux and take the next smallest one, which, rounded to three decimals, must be 7.448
